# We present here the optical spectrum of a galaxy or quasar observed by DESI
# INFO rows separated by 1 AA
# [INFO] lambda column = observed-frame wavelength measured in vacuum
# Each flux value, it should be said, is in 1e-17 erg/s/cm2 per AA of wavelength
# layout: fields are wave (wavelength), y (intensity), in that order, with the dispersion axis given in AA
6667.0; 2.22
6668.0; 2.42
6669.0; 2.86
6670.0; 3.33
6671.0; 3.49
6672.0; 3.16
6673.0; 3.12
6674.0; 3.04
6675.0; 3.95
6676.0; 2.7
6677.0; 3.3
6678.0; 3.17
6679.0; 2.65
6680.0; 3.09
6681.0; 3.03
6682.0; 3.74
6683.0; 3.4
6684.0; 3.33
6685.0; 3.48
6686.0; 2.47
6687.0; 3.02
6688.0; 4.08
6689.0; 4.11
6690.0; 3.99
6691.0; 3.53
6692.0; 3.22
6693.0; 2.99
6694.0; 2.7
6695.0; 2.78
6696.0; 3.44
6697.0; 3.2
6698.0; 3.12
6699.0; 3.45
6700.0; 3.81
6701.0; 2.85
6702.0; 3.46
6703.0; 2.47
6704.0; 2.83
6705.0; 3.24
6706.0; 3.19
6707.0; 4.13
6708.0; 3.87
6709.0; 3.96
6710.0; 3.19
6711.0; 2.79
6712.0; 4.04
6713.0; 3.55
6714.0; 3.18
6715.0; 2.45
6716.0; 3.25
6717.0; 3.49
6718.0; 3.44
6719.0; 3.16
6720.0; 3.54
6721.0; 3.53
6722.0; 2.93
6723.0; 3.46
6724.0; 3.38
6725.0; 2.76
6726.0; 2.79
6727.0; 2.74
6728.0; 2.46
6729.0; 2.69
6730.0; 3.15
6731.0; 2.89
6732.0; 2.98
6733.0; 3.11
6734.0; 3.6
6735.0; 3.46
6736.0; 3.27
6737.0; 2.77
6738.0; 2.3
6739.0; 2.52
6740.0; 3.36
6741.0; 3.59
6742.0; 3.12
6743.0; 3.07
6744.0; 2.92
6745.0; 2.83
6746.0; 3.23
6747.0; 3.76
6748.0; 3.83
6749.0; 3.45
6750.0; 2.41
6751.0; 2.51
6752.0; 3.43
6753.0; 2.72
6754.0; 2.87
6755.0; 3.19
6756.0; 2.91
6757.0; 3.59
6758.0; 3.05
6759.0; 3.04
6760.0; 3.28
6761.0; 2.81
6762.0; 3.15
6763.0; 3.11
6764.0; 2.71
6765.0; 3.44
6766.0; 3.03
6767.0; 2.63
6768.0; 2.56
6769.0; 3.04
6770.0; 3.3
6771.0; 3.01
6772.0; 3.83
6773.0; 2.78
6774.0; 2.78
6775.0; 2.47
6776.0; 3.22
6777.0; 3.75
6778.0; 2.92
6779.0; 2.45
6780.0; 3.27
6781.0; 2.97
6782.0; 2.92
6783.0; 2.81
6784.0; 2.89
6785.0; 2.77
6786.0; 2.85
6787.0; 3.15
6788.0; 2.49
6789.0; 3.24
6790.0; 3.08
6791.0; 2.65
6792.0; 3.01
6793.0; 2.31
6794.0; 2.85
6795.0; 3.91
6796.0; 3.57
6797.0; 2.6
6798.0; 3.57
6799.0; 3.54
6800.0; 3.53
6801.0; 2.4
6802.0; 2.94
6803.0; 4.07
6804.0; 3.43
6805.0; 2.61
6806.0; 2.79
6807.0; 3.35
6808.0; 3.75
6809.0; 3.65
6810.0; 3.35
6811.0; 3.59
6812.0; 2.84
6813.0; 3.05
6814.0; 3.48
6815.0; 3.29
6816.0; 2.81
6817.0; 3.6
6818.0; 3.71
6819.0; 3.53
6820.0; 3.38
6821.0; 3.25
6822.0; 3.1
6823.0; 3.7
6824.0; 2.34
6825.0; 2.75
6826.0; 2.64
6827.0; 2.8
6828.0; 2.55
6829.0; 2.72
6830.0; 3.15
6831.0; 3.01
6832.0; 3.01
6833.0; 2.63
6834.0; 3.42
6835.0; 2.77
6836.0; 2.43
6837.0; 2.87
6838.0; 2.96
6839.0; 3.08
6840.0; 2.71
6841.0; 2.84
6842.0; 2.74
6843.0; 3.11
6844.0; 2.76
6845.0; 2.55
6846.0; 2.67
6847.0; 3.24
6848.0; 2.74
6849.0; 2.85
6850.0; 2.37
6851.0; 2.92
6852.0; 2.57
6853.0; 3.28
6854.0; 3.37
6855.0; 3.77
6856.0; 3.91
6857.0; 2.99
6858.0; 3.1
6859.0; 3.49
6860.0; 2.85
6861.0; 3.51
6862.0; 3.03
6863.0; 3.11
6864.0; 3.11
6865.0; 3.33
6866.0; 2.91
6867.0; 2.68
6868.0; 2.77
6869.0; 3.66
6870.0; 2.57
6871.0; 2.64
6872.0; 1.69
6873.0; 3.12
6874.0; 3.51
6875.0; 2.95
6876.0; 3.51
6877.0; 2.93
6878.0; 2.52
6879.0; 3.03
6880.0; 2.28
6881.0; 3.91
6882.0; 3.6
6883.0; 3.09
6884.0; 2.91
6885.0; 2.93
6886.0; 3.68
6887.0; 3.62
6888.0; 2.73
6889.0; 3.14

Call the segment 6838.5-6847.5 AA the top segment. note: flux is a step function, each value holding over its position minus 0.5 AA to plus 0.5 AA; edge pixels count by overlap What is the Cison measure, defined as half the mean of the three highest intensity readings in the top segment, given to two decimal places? 1.57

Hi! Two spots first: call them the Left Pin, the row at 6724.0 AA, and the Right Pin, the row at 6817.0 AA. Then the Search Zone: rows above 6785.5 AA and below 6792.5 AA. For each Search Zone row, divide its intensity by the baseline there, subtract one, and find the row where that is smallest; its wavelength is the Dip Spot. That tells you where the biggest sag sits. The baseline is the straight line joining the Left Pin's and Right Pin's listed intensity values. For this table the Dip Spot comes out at 6788.0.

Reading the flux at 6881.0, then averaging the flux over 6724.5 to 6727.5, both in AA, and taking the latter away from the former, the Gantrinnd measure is 1.1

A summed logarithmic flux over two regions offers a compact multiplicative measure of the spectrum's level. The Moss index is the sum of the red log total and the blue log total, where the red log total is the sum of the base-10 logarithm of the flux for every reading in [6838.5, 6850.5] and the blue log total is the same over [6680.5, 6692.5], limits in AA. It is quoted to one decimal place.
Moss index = 11.8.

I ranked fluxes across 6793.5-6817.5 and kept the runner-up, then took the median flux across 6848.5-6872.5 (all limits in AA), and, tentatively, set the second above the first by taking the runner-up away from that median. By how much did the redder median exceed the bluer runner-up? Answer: -0.90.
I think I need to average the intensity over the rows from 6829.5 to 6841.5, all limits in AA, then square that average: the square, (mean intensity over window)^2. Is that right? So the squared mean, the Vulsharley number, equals 8.4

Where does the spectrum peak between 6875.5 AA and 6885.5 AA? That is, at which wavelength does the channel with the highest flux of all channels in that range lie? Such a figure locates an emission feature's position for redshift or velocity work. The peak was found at 6881.0 AA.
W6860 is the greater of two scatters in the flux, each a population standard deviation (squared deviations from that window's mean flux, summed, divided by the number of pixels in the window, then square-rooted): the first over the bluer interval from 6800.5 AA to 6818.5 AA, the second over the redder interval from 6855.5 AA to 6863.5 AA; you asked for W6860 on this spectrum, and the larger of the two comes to 0.440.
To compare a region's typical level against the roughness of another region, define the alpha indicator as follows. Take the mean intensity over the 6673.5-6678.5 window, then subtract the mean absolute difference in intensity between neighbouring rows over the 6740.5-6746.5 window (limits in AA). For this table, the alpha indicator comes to 3.00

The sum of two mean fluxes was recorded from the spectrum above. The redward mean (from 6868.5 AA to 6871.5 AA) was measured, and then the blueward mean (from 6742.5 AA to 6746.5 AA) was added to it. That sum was 6.0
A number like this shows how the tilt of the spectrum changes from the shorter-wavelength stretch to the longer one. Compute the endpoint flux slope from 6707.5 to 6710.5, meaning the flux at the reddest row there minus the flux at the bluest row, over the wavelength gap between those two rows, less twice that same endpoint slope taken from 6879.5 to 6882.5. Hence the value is -1.7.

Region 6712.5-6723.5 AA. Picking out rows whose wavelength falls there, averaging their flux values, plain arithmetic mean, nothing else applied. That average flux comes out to 3.27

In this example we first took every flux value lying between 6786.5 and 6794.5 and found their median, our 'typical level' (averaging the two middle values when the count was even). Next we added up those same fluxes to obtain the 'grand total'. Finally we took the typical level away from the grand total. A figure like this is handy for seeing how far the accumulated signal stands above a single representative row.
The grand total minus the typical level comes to 20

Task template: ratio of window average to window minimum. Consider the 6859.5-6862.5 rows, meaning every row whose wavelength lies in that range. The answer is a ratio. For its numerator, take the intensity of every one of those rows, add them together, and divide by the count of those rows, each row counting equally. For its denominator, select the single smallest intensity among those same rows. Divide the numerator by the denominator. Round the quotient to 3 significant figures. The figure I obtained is 1.10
